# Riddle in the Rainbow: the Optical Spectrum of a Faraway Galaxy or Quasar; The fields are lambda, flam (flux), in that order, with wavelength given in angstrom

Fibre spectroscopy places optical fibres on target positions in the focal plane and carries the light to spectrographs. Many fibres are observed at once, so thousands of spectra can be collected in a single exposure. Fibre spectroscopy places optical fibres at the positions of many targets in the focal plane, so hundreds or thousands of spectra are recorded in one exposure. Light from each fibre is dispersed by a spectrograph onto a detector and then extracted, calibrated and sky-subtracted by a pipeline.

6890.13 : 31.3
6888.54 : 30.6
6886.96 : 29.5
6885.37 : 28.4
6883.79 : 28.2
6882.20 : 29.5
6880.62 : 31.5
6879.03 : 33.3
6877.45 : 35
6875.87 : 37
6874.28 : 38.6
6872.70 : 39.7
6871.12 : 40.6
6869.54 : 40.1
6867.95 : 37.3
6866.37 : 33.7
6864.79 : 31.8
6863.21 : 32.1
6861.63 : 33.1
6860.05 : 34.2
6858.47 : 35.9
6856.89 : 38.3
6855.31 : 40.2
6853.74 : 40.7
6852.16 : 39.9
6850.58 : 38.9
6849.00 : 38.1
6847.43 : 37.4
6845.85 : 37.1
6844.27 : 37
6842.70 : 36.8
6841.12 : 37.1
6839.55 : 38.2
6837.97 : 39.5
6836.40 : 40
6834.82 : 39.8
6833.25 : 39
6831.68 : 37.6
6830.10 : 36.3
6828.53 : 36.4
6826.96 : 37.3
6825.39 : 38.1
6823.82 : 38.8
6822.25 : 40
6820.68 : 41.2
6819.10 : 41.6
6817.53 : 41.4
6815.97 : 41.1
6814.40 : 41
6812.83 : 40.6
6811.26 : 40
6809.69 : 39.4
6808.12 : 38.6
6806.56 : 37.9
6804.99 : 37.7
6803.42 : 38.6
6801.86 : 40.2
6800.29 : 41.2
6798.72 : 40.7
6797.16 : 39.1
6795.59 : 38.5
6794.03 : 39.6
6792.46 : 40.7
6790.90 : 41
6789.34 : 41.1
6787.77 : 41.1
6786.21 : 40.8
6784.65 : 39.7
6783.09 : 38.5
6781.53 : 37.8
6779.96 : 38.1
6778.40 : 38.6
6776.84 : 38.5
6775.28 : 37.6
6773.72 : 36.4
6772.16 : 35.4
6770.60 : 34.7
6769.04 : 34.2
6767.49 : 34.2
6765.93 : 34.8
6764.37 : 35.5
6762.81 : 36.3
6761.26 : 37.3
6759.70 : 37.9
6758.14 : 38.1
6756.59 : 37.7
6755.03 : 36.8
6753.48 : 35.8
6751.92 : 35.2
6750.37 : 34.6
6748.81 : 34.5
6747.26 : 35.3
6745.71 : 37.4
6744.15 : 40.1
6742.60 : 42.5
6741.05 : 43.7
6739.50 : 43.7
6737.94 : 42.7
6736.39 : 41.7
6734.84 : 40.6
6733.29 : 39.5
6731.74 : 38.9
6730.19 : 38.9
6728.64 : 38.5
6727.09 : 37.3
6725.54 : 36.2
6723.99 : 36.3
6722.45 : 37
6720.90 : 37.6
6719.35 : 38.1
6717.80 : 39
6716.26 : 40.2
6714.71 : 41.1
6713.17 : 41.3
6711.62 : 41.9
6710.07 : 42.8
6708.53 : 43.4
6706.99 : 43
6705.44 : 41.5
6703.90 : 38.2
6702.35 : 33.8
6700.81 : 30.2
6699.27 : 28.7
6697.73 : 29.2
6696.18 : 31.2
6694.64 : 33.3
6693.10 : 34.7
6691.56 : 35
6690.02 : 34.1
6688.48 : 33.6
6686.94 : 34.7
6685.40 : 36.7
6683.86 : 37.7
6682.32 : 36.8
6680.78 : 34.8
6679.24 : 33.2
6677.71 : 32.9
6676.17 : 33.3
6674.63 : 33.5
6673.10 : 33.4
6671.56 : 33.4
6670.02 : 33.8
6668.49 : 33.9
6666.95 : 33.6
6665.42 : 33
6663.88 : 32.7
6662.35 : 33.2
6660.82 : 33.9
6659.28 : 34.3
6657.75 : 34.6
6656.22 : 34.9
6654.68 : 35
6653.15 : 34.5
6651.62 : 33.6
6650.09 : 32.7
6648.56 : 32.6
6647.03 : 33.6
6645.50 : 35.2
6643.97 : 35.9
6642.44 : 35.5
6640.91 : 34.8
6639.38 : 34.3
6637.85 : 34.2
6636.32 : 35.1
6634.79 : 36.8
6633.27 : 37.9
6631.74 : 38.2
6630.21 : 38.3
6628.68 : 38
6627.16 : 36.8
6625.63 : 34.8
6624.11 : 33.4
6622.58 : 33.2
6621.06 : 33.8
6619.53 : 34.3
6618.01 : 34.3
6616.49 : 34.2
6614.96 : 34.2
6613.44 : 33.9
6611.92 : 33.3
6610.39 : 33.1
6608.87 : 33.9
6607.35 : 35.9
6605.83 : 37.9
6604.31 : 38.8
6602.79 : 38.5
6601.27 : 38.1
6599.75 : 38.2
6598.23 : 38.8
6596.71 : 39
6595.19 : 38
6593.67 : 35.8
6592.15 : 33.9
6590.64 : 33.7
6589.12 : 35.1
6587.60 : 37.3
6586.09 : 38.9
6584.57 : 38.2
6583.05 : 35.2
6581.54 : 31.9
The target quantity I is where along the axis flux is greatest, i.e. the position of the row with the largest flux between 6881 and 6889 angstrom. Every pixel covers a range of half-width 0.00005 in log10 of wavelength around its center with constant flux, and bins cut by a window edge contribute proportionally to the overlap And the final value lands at 6888.54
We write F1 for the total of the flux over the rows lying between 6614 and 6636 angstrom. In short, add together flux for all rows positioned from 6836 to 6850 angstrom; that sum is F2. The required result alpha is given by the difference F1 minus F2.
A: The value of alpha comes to 157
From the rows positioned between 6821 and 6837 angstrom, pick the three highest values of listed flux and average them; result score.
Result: 39.9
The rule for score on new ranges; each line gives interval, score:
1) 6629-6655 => 38.1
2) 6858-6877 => 40.1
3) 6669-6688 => 37.1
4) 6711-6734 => 41.4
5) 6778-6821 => 41.4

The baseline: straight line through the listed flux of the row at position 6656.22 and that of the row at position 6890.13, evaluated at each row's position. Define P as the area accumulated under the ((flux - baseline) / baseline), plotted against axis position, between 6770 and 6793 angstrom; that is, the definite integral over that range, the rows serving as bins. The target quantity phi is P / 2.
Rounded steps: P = 4.0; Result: 2.0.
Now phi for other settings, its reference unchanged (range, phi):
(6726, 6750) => 2.1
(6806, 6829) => 2.6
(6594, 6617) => 0.2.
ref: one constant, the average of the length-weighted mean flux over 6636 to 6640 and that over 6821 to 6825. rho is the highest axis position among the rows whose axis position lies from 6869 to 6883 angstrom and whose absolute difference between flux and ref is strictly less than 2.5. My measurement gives 6877.45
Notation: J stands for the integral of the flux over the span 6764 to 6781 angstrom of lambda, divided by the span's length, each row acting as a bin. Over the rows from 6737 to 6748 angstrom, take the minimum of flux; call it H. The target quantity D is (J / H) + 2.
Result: 3.03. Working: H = 35.3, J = 36.2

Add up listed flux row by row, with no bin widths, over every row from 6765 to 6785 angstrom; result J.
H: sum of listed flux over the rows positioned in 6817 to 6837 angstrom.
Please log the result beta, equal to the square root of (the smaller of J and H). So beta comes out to 21.9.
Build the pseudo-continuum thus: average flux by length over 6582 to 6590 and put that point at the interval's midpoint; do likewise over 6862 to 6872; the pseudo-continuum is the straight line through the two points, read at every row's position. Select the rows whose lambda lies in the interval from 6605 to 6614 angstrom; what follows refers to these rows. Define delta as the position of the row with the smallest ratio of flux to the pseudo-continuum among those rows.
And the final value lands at 6610.39 angstrom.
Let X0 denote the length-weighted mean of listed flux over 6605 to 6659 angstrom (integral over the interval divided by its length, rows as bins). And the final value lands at 34.9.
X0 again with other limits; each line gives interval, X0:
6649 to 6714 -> 35.0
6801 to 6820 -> 39.8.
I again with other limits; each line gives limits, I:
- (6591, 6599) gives 6596.71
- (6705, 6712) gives 6708.53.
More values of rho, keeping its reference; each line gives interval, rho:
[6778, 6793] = 6783.09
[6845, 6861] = 6858.47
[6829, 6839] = 6833.25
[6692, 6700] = 6693.10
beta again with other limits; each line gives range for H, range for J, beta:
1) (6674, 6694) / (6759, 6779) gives 21.2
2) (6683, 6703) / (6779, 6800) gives 20.8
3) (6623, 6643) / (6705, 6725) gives 21.6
